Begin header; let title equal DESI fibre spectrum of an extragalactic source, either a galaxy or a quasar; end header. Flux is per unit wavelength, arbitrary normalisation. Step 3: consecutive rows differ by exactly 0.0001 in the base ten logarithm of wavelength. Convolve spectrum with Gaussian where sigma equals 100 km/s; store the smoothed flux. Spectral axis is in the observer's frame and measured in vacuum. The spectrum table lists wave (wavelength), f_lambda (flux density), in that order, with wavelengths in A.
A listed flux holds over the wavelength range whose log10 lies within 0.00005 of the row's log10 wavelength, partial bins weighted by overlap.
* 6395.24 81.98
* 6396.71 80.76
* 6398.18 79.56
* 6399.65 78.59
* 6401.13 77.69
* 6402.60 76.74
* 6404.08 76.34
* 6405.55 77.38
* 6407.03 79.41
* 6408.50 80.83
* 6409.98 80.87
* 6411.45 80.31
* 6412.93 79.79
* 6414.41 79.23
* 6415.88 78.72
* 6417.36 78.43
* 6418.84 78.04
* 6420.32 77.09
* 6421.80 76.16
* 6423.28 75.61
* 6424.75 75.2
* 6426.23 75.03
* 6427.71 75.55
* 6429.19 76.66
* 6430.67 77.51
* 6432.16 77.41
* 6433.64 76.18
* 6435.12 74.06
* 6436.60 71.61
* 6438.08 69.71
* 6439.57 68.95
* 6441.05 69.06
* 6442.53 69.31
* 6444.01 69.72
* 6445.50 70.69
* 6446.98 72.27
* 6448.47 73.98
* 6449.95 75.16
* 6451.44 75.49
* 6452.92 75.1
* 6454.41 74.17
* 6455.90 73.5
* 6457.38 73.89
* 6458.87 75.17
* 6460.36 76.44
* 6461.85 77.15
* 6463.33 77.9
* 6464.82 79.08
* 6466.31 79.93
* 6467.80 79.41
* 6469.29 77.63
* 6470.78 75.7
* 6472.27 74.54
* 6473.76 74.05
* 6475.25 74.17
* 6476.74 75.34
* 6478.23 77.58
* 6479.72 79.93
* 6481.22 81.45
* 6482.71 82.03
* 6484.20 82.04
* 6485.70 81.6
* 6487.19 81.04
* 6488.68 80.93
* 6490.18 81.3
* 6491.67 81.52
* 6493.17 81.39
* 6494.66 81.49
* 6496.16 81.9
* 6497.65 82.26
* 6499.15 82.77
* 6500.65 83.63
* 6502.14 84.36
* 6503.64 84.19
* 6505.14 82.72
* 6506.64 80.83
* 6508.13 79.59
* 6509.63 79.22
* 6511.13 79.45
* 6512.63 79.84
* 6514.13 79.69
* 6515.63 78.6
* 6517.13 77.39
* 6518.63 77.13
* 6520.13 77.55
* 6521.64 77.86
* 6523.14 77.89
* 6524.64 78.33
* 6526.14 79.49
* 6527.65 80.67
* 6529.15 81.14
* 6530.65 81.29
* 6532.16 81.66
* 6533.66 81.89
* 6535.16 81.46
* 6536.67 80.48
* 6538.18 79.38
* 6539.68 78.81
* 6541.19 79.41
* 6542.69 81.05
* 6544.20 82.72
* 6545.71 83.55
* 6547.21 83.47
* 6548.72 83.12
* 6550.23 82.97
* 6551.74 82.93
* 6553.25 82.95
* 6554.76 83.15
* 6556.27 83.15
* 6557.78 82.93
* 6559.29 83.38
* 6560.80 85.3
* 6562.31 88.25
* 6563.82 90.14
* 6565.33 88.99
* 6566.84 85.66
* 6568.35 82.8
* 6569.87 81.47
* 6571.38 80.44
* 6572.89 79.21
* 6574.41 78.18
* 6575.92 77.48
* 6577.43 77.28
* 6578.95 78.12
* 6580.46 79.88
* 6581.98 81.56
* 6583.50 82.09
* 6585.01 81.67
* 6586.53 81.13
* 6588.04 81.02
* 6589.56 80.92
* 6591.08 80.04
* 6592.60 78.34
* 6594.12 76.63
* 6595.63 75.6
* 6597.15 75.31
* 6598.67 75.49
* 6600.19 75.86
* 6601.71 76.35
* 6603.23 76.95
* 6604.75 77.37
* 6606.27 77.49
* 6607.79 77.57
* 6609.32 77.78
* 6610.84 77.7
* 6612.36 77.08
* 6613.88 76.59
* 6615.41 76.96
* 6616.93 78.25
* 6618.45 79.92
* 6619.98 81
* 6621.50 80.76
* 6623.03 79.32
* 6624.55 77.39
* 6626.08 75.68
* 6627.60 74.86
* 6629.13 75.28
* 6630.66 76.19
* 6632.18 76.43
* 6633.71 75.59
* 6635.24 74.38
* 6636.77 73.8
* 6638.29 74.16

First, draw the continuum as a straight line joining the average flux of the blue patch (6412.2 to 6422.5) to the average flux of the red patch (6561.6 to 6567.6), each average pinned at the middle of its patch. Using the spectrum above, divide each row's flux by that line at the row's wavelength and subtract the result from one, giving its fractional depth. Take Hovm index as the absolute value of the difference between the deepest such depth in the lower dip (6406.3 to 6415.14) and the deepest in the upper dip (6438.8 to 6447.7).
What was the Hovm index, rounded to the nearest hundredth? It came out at 0.15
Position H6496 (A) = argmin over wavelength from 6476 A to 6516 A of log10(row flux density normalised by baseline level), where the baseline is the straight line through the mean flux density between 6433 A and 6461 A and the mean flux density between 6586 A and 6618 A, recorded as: 6476.74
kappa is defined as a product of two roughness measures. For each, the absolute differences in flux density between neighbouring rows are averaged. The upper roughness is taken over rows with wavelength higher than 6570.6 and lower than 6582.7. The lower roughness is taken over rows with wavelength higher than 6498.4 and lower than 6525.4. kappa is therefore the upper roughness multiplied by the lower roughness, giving 0.70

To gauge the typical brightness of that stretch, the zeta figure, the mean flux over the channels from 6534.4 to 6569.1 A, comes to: 83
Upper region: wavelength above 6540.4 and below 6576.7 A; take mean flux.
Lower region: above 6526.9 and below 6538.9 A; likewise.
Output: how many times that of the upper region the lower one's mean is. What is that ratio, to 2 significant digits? 0.98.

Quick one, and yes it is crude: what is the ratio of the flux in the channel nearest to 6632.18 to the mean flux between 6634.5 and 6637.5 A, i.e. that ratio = 1.03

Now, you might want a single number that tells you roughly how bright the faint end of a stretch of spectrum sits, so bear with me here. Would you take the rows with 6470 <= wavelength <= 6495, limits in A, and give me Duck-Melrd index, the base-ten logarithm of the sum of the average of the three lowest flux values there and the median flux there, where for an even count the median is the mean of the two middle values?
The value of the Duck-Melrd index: 2.19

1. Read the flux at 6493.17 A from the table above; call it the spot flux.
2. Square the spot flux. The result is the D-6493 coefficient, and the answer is 6624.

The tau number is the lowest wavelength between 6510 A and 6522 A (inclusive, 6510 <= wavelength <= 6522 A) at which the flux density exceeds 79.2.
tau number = 6511.13 A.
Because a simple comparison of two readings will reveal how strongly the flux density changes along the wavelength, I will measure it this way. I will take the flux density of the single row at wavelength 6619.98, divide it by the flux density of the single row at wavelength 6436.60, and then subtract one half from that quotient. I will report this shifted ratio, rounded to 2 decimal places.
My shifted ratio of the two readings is 0.63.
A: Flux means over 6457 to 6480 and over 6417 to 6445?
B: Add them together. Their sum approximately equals 151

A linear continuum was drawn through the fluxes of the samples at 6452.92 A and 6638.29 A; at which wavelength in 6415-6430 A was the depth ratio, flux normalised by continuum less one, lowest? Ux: 6426.23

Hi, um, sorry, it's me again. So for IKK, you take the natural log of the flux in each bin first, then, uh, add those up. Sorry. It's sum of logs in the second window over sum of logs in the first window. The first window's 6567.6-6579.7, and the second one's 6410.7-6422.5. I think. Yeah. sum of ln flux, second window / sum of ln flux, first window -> 1.00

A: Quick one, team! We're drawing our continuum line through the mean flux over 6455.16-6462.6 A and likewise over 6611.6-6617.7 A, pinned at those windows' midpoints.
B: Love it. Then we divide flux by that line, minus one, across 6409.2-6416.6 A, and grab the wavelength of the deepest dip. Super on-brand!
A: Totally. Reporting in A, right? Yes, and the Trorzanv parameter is 6415.88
